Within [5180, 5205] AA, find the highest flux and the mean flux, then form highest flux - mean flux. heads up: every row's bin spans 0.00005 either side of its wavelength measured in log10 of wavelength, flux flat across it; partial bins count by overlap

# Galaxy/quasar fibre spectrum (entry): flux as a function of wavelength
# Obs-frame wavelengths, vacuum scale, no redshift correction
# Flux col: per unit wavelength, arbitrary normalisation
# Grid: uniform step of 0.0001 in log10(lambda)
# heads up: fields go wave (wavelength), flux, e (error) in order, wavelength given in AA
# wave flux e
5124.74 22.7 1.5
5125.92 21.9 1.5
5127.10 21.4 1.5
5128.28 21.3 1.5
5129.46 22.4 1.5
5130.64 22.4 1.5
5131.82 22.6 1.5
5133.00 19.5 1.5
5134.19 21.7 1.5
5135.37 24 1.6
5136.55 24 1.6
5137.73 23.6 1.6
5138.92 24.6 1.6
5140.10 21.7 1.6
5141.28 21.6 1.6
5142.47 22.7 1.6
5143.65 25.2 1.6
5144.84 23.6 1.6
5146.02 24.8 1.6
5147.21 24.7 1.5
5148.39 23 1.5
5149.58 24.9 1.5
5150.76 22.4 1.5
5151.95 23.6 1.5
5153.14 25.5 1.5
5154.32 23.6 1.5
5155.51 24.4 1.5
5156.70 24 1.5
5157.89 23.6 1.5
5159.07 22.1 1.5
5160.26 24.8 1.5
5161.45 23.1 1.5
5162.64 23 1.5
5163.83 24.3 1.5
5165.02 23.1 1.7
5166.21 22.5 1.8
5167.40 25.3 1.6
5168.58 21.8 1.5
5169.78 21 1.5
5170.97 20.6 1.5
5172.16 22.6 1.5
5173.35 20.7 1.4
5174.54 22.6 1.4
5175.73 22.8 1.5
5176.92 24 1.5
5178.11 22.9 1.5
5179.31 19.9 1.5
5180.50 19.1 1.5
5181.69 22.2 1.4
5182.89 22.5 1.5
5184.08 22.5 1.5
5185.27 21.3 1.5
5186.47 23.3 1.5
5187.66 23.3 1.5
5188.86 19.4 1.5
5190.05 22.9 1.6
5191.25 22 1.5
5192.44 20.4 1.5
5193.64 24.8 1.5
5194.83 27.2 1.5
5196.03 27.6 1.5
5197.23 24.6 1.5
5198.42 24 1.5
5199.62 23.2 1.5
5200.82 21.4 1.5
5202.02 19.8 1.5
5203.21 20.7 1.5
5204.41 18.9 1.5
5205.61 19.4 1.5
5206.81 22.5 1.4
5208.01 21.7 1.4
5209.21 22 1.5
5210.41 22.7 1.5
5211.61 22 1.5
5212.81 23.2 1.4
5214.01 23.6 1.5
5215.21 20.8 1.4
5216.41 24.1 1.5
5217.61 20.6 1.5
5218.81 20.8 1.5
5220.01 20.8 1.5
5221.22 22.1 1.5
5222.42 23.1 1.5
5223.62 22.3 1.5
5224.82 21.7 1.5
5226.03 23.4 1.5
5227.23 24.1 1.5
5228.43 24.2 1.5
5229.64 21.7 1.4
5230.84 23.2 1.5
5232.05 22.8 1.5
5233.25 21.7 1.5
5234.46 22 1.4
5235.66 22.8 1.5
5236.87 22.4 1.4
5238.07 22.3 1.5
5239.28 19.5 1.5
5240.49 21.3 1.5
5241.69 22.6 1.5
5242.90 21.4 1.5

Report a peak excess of 5.2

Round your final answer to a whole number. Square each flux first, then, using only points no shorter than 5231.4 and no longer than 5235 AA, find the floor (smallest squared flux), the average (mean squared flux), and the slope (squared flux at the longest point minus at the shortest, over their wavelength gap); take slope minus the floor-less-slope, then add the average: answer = -9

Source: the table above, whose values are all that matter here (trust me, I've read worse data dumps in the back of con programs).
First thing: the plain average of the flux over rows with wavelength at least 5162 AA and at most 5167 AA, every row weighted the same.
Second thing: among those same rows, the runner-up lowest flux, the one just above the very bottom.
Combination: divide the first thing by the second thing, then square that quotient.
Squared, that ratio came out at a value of 1.02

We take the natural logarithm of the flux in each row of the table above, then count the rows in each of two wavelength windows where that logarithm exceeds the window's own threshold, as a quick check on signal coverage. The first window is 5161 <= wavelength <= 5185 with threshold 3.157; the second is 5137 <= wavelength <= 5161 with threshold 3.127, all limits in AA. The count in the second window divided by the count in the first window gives 5.0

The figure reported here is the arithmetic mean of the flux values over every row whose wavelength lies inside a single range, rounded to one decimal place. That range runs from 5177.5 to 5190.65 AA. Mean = 21.8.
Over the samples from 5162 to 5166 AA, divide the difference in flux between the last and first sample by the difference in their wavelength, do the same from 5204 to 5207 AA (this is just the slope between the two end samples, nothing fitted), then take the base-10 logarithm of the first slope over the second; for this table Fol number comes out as -1.6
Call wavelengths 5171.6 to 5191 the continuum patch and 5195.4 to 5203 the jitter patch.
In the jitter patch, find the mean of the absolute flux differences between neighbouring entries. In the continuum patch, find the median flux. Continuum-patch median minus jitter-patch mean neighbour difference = 21.0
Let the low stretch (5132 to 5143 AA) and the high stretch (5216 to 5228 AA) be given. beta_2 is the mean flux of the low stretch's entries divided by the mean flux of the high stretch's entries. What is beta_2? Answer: 1.01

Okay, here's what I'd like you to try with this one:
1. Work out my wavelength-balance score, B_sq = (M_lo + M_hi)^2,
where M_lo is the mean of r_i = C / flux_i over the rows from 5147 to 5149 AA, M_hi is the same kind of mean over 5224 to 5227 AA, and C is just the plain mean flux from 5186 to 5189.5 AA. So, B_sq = 3.61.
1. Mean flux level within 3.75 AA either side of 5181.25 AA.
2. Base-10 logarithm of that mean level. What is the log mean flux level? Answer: 1.33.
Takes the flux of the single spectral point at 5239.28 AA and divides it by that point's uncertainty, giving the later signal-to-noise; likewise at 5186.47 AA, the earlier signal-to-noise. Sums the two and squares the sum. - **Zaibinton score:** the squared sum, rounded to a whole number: 814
